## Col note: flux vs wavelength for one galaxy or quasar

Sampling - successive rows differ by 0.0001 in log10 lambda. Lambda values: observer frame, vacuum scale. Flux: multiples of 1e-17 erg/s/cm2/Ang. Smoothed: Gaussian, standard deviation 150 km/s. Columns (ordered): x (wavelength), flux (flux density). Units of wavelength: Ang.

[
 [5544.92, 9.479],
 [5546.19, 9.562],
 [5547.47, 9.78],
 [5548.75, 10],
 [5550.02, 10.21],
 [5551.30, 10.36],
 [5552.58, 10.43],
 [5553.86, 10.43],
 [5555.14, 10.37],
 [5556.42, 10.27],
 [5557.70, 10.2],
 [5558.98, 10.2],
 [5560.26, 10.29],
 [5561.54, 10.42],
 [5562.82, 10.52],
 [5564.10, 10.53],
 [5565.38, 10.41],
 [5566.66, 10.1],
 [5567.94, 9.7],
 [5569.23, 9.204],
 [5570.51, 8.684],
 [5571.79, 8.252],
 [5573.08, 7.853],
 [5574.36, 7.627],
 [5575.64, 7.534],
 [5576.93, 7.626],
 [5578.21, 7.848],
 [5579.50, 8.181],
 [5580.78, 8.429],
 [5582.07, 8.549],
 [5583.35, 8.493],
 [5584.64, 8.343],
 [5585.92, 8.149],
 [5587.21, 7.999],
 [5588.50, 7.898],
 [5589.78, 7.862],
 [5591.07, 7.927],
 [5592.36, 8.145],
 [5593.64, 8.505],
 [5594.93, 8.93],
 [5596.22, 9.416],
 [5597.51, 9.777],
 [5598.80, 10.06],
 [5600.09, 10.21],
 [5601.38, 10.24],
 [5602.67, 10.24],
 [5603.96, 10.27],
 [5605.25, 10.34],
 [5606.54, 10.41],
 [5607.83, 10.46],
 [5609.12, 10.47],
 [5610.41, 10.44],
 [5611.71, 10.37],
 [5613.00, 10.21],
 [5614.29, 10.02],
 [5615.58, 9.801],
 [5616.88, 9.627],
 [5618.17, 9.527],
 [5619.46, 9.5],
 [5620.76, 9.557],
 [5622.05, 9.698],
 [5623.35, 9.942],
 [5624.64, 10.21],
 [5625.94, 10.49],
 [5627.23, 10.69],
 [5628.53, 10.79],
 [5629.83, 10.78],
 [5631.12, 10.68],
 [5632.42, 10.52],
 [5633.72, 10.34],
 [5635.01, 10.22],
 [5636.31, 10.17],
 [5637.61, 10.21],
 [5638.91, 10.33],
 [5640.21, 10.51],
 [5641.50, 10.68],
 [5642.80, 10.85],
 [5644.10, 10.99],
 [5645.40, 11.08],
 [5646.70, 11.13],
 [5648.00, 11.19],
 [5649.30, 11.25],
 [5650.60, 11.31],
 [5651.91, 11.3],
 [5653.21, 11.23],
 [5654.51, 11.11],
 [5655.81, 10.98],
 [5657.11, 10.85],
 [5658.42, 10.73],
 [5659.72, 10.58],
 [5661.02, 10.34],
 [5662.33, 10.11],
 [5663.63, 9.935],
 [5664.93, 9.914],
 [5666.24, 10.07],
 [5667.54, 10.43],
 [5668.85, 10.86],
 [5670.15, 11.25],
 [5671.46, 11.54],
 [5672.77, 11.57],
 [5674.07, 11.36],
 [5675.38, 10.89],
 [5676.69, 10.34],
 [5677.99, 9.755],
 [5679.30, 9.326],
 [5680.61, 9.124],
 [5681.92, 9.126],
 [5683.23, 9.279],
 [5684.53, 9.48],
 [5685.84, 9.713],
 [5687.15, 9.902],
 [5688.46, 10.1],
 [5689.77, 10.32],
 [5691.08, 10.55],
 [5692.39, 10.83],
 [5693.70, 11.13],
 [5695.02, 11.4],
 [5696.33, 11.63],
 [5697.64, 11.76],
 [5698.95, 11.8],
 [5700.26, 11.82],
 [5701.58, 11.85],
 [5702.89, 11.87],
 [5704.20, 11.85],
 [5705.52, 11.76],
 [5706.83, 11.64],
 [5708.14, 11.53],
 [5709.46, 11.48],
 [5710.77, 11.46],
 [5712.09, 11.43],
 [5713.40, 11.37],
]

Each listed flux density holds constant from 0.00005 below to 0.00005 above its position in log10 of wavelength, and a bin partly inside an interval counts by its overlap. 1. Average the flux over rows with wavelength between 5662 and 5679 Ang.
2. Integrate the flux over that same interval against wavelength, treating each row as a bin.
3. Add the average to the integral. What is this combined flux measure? 191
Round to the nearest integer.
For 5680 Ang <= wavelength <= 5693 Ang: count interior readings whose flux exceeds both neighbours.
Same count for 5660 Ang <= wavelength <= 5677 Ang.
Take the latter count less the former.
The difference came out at 1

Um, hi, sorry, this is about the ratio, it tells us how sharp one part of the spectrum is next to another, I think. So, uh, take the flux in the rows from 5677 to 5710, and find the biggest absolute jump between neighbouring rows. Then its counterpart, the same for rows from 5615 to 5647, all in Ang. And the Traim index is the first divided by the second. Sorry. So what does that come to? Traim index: 1.53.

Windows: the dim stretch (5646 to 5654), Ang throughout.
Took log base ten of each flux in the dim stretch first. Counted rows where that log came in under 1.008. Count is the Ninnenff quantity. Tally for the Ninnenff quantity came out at 0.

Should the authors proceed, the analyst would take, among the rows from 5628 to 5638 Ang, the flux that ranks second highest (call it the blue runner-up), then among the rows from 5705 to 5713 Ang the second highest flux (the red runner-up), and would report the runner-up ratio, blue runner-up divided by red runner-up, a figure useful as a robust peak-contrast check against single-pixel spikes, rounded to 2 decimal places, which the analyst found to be 0.93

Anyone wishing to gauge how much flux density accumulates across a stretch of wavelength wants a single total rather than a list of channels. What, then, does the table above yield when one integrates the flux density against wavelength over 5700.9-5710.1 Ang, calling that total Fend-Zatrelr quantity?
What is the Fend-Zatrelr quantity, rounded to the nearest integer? 108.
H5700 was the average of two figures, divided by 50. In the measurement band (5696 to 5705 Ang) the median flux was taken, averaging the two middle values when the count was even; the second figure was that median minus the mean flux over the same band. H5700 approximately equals 0.118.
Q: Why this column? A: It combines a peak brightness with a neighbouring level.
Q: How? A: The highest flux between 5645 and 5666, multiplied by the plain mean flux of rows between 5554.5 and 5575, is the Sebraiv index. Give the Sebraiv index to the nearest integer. 109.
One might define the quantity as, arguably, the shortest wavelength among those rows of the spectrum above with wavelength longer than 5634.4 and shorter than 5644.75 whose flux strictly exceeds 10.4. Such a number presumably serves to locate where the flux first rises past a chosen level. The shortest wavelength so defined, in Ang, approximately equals 5640.21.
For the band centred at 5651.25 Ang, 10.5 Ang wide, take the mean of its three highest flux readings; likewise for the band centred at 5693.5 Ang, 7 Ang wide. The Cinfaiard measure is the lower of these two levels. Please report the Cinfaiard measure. 11.3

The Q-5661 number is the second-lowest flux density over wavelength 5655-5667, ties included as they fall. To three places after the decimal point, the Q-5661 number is 9.935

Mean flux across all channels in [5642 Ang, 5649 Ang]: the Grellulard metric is 11.0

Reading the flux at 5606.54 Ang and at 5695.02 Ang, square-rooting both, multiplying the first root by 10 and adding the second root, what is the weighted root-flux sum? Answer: 35.6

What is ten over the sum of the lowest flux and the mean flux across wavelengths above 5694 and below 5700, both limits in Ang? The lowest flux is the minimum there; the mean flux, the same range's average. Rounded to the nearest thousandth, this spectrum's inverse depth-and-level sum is 0.434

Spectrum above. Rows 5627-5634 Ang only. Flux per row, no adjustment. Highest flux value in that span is 10.79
